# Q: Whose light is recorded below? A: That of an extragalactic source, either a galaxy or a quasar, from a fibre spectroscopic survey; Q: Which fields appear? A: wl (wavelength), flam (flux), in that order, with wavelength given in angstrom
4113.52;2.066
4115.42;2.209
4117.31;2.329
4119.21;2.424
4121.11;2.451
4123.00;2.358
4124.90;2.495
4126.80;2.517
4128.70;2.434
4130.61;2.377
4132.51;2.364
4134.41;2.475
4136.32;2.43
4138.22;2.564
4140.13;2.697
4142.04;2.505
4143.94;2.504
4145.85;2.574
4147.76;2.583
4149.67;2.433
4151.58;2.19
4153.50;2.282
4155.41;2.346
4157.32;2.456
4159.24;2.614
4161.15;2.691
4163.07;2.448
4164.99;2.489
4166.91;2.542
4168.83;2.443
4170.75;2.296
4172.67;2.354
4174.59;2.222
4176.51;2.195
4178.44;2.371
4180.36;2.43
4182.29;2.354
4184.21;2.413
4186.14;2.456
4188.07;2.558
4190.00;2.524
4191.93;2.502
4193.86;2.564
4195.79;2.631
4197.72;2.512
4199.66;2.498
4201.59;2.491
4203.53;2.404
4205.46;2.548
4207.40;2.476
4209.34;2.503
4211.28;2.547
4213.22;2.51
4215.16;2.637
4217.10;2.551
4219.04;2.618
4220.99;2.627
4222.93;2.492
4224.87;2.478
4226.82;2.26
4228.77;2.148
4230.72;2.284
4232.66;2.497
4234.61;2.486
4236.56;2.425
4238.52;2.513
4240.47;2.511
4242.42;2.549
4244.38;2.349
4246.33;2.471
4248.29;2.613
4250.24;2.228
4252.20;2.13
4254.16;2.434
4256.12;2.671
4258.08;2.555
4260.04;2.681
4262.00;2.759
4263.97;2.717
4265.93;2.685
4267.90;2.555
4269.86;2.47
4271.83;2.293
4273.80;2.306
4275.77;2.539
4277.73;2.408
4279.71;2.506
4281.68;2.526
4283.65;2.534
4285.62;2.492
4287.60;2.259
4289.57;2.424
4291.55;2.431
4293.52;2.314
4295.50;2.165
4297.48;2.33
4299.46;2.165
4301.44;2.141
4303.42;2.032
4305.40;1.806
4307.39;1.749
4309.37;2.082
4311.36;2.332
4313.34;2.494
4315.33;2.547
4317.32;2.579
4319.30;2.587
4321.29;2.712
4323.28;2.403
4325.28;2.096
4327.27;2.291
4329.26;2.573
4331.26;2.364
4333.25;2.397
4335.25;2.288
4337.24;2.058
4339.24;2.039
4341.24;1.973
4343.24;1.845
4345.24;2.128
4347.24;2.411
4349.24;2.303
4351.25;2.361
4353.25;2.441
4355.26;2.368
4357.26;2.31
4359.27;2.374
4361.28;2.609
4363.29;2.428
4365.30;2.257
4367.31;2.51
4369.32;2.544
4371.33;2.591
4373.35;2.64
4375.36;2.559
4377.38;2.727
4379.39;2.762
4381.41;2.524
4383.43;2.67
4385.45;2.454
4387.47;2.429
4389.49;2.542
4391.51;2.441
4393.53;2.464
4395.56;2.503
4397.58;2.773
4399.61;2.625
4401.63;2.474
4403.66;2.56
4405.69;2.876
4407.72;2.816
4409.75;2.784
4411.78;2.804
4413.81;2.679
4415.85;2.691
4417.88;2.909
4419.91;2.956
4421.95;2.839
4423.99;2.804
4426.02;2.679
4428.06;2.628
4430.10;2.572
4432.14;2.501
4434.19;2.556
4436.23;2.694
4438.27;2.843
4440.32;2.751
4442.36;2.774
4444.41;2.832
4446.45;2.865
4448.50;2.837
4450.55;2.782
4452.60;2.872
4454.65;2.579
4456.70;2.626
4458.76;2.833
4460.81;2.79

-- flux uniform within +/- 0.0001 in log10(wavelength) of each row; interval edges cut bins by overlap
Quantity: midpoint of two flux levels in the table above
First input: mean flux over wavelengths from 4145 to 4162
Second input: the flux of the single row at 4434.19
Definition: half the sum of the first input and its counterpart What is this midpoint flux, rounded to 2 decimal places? 2.51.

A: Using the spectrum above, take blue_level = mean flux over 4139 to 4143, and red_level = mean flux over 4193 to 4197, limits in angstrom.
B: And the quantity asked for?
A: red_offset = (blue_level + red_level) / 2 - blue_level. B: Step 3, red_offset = 0.00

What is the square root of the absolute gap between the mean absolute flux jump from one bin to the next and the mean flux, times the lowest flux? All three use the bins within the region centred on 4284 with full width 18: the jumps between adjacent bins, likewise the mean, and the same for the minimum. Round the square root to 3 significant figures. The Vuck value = 2.31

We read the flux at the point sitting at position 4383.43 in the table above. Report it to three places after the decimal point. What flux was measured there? 2.670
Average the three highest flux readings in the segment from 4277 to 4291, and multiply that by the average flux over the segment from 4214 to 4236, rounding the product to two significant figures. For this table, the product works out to 6.2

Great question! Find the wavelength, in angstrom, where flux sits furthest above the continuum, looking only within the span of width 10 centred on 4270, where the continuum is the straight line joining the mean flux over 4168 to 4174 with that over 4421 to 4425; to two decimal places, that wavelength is 4265.93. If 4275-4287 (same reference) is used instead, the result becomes 4275.77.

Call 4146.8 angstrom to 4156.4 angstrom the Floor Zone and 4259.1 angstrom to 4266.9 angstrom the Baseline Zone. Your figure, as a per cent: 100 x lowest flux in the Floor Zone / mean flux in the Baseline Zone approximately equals 81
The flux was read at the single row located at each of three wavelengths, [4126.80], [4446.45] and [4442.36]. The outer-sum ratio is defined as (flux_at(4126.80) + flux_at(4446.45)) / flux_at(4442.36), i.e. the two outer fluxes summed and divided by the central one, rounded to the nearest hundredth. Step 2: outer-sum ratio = 1.94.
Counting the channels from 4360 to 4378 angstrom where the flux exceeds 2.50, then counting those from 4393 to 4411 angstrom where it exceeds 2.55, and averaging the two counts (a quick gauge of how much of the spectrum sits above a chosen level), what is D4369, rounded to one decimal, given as 6.5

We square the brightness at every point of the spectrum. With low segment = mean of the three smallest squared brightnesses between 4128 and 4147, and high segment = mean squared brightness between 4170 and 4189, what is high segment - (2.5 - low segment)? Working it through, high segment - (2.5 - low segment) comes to 8.8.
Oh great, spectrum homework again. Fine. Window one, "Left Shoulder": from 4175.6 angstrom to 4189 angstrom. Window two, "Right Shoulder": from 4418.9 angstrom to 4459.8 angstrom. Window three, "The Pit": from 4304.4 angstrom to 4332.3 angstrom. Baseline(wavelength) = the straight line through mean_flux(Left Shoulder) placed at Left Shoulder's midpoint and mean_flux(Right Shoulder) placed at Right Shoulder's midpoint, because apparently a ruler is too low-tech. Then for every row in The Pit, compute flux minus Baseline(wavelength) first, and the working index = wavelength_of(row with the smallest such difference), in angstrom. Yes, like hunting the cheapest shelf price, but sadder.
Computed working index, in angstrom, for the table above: 4307.39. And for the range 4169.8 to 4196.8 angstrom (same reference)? 4176.51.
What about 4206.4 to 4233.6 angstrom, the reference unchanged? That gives 4228.77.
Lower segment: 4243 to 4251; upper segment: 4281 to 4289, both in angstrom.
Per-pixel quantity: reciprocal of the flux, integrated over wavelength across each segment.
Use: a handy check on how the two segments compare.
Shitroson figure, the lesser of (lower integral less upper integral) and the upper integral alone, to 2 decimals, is 0.03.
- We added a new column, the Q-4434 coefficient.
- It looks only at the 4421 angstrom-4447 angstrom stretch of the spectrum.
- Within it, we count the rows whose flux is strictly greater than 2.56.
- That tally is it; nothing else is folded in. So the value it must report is 11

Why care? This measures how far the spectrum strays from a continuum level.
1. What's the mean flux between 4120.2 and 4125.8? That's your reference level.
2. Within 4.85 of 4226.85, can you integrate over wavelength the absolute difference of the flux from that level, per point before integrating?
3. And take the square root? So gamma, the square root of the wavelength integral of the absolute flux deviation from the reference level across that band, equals 1.18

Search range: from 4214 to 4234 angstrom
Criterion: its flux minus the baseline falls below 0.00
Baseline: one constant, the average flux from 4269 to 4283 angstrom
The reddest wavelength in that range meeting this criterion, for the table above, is 4230.72 angstrom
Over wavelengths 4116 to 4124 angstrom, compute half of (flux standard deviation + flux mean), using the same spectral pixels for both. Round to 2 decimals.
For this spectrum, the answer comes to 1.22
